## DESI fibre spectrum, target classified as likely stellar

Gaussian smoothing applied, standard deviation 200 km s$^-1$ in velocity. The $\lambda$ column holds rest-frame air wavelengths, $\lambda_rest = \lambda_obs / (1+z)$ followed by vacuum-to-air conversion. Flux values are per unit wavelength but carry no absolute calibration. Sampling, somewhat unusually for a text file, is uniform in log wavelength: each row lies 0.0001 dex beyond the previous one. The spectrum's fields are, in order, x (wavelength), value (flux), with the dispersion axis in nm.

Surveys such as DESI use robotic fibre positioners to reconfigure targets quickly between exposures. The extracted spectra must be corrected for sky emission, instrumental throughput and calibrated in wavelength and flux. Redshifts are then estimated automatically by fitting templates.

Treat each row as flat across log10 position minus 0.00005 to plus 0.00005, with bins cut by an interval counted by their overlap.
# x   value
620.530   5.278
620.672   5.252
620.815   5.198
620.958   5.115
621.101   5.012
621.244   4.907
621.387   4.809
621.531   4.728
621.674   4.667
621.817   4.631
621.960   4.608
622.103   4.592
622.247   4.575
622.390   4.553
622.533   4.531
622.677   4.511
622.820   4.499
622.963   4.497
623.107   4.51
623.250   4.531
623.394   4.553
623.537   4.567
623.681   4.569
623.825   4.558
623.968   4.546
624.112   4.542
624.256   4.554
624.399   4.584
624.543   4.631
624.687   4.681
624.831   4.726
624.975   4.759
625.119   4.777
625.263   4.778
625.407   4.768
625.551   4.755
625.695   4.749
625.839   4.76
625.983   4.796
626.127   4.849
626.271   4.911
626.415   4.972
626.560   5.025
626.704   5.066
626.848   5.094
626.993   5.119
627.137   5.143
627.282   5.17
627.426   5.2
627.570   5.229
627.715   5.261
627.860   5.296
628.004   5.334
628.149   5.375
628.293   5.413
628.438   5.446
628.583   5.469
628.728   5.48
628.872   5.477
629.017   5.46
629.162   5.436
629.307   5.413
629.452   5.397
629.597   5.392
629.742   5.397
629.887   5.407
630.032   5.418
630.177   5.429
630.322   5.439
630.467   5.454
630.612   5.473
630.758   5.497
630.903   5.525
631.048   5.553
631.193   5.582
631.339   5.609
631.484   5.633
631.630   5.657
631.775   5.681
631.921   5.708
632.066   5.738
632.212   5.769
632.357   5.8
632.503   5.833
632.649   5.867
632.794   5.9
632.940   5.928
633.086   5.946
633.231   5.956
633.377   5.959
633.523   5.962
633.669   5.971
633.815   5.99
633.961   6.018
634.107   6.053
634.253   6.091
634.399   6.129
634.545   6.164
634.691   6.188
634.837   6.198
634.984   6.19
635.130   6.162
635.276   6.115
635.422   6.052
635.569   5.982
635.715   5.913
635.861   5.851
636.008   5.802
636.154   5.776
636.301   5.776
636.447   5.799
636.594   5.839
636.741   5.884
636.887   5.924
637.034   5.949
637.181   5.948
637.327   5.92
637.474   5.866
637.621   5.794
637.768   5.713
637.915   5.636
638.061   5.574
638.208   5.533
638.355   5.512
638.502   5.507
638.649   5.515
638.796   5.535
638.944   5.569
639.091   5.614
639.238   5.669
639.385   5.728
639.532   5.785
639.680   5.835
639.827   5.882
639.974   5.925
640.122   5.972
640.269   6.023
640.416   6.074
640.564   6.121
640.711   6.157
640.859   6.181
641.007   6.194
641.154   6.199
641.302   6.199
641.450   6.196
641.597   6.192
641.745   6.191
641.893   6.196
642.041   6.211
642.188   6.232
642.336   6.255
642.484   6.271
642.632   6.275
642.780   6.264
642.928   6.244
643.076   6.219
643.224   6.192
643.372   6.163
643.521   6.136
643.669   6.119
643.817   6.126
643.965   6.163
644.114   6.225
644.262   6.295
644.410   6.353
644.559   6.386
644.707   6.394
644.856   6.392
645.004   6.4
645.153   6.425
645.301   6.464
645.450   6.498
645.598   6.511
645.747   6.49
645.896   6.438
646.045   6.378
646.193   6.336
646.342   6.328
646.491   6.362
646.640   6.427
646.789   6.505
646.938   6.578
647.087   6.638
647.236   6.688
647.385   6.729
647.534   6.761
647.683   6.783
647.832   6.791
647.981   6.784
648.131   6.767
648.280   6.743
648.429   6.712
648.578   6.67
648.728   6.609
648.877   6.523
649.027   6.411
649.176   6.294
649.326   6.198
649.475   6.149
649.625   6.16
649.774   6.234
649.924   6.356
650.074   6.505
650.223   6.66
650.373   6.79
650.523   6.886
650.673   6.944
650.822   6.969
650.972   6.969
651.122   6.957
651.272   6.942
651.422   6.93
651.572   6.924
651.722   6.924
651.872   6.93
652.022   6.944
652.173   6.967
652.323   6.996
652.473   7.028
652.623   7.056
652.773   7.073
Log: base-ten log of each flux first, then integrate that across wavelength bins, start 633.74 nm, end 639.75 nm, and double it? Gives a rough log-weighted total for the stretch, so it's 9.2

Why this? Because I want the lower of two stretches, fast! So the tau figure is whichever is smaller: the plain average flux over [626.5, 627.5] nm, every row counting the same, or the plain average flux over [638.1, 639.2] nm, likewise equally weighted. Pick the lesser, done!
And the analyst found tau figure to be 5.1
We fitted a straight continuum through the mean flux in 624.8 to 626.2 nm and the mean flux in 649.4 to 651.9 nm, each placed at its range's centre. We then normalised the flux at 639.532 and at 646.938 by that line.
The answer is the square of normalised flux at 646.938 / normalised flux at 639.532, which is 1.07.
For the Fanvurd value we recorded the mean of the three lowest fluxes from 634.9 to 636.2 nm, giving 5.8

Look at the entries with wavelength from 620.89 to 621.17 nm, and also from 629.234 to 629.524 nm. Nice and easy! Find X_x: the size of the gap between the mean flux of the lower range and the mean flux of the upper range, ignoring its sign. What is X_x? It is 0.34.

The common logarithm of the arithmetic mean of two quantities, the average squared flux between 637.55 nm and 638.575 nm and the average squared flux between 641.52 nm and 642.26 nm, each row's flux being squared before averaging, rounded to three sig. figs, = 1.54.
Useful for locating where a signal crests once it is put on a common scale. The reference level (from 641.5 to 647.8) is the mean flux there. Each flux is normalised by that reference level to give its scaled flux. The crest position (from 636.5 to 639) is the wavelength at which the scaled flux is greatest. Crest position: 637.034 nm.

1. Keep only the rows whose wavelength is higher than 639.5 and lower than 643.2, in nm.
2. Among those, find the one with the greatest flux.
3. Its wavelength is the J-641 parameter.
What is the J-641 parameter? 642.632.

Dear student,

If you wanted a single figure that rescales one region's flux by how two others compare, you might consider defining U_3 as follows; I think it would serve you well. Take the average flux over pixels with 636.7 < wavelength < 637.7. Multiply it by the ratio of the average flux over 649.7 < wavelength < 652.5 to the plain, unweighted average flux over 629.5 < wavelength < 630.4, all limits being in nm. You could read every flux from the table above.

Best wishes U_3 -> 7.4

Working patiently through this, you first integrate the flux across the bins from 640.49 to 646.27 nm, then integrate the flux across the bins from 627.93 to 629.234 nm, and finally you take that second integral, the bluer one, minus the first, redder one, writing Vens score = -29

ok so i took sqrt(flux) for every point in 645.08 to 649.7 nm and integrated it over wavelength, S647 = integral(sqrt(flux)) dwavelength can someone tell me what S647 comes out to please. 12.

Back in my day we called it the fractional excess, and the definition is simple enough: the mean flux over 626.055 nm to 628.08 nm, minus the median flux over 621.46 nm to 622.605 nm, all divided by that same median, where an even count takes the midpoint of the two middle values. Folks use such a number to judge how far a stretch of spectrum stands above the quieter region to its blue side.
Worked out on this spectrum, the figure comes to 0.1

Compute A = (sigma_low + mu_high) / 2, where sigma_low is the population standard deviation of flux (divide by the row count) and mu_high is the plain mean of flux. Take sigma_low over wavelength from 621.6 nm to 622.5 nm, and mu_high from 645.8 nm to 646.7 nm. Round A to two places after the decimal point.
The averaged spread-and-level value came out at 3.21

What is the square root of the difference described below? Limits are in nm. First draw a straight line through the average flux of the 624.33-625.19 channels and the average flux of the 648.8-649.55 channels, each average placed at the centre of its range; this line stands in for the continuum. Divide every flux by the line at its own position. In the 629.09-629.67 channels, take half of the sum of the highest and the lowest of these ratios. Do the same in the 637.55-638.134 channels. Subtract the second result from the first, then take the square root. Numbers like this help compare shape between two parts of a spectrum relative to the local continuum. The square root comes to 0.25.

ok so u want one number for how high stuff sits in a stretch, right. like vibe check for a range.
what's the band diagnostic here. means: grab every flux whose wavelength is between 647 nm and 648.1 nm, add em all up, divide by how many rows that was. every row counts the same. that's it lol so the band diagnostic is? 6.74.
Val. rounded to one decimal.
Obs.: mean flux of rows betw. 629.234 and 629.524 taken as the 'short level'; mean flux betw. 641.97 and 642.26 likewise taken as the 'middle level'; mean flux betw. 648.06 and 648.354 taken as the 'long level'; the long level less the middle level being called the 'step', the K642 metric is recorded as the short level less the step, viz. 4.9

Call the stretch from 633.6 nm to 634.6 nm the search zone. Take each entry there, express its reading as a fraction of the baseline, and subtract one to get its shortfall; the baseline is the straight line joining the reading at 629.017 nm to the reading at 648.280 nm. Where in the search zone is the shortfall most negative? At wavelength 633.669 nm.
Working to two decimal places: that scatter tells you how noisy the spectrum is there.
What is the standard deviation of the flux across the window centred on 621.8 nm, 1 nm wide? 0.08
